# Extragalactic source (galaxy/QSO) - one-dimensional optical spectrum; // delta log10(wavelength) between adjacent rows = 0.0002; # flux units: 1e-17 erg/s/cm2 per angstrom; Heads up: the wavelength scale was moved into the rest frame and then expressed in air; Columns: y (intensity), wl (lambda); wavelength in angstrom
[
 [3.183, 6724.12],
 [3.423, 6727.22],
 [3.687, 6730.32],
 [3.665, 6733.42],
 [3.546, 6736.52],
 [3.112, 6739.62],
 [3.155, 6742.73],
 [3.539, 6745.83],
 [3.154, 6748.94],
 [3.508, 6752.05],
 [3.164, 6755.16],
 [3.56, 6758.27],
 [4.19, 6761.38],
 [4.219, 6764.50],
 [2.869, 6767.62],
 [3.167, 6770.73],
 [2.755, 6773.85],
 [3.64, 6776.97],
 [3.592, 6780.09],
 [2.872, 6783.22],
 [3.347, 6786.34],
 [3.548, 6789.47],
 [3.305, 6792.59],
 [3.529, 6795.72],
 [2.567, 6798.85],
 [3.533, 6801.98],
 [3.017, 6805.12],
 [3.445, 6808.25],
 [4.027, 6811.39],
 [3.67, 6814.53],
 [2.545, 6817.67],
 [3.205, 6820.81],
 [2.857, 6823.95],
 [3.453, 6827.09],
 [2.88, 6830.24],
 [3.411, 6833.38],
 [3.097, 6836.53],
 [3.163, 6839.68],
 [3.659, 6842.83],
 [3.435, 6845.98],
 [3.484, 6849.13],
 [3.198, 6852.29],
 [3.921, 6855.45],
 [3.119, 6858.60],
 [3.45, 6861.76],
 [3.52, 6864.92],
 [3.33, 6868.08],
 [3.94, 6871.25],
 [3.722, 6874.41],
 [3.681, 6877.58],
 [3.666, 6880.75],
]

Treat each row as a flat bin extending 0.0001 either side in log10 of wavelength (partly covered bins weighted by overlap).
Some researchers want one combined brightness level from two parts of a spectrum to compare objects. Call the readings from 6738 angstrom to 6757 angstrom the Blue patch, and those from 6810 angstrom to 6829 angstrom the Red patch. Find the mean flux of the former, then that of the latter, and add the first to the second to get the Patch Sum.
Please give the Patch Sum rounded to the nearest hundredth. 6.56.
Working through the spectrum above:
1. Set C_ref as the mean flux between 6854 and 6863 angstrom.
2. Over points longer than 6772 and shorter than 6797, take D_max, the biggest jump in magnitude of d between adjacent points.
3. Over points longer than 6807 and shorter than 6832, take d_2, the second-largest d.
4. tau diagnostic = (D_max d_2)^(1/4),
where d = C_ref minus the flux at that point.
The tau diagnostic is 0.867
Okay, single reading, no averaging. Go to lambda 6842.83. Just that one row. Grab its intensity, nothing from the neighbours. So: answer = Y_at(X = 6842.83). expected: 3.659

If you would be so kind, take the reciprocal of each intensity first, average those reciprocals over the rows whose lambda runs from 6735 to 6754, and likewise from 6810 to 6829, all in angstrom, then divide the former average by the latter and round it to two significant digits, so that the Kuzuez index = 0.97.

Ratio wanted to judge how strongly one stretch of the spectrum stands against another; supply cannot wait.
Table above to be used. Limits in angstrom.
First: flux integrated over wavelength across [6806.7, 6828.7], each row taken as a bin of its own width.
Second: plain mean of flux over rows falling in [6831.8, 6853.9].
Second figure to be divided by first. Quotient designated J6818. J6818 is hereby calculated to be 0.0460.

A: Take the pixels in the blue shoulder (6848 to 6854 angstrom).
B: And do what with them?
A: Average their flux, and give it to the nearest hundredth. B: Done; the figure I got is 3.34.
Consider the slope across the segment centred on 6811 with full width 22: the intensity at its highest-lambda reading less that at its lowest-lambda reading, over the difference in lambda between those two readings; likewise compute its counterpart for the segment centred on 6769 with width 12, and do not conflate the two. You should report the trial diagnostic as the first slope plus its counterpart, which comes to -0.17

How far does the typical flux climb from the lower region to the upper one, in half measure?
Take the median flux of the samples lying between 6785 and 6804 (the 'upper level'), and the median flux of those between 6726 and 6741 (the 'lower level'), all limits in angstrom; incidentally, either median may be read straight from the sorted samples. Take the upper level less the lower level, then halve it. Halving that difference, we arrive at -0.05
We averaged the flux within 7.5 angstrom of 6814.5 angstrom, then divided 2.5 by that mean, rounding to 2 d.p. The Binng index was 0.74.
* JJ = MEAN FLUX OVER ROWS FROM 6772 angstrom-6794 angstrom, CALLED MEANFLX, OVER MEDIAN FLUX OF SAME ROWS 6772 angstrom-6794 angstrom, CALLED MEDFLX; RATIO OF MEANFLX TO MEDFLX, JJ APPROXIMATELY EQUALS 0.984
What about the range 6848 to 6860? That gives 1.027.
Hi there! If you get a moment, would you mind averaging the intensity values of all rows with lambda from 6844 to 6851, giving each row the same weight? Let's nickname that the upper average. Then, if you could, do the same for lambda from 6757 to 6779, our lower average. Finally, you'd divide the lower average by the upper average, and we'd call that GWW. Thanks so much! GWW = 1.008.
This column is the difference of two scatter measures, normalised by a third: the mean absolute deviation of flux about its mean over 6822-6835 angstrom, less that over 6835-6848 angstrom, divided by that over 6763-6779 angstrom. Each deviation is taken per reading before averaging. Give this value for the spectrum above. 0.15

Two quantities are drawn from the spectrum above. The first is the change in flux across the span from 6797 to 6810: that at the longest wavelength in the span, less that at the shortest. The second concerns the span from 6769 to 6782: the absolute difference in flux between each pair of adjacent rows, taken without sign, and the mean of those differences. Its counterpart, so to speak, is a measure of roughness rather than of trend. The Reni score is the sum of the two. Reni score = 1.33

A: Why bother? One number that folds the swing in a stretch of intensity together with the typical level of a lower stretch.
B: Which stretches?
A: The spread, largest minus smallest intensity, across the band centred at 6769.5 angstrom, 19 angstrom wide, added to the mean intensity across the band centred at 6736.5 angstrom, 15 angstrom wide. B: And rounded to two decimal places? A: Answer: 4.90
